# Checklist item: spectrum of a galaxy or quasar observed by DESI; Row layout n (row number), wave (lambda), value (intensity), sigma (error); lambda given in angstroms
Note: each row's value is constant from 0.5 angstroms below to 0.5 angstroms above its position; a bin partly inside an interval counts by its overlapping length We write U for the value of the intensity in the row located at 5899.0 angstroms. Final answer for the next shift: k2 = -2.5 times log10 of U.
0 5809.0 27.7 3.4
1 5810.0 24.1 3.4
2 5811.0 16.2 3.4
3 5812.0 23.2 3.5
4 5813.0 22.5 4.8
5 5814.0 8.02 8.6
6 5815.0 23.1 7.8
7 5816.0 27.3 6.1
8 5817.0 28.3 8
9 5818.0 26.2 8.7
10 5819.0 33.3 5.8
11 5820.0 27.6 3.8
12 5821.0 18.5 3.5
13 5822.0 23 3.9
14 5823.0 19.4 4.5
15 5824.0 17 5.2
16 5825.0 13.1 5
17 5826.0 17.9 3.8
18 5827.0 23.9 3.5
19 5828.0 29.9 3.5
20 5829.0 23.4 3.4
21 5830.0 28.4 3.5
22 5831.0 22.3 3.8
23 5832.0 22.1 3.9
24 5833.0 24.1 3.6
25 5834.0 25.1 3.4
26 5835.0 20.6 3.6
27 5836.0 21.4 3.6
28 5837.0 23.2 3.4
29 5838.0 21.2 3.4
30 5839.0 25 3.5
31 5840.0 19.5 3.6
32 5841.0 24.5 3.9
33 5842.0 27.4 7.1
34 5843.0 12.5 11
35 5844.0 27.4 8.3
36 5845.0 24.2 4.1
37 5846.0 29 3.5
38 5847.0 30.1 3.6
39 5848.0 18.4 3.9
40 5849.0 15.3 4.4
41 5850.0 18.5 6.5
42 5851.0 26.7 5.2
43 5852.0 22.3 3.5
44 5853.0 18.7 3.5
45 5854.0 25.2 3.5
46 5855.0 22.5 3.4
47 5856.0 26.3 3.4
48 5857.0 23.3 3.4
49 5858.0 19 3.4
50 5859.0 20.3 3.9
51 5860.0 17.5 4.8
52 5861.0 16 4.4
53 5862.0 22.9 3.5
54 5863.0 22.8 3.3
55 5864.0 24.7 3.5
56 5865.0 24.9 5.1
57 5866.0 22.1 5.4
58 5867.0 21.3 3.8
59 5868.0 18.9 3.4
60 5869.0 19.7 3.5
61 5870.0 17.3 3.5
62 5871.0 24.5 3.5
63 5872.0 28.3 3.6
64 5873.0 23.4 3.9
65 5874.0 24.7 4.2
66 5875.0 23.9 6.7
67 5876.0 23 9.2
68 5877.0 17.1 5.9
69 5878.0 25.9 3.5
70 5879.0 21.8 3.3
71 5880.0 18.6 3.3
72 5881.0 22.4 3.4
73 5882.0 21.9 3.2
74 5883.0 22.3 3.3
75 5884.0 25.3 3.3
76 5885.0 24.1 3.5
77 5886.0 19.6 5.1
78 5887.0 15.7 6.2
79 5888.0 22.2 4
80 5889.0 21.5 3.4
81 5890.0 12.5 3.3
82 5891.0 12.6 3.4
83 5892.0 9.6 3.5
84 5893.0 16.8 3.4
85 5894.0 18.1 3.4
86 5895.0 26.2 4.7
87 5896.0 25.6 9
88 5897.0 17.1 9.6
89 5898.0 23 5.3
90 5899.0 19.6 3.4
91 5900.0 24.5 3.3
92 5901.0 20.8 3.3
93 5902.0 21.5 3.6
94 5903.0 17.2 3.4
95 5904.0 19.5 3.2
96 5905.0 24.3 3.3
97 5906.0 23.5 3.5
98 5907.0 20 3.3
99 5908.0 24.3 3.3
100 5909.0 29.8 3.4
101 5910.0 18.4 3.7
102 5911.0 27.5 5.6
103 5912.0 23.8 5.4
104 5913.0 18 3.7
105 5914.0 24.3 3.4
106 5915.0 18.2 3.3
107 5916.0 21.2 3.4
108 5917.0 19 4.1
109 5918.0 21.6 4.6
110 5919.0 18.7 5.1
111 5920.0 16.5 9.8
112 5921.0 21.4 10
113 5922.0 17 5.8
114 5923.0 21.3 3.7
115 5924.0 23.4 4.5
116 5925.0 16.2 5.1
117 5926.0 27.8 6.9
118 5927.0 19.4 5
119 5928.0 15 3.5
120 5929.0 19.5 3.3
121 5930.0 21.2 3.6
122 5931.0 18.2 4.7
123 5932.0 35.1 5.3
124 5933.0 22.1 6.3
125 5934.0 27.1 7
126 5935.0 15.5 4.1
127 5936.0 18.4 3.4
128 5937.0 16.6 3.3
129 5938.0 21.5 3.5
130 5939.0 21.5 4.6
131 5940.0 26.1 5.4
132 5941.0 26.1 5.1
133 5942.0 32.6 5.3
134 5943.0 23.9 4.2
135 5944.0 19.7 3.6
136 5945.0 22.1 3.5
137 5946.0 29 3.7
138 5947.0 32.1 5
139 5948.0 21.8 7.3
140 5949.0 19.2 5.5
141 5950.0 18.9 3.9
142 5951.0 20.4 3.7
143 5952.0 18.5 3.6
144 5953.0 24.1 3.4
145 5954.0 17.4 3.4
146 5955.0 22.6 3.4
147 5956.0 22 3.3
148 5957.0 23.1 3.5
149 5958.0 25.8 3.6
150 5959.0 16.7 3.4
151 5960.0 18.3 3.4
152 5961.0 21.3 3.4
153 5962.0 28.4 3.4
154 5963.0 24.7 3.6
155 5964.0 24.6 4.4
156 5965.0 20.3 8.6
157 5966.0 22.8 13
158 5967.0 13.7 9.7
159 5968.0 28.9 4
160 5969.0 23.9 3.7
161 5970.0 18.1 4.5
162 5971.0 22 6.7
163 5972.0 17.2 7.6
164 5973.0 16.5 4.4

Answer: -3.23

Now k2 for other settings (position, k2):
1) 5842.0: -3.59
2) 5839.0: -3.49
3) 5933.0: -3.36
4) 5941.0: -3.54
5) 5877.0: -3.08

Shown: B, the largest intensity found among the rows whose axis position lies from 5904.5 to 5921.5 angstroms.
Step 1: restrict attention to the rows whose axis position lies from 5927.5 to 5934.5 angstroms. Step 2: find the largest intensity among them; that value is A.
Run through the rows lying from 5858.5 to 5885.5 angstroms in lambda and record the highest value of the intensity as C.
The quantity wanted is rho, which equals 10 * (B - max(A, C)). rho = -53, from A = 35.1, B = 29.8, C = 28.3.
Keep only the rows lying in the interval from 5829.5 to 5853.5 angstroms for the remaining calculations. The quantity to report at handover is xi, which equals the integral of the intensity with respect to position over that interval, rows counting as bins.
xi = 548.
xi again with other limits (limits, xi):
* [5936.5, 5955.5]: 434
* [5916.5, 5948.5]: 707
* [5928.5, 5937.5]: 194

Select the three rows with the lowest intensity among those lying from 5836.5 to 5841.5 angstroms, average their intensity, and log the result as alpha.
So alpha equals 21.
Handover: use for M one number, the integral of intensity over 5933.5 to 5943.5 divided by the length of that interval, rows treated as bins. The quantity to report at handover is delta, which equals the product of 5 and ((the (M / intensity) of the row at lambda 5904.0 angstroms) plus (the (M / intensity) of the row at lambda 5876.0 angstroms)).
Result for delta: 10.9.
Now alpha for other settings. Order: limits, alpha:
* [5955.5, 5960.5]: 19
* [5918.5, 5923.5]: 17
